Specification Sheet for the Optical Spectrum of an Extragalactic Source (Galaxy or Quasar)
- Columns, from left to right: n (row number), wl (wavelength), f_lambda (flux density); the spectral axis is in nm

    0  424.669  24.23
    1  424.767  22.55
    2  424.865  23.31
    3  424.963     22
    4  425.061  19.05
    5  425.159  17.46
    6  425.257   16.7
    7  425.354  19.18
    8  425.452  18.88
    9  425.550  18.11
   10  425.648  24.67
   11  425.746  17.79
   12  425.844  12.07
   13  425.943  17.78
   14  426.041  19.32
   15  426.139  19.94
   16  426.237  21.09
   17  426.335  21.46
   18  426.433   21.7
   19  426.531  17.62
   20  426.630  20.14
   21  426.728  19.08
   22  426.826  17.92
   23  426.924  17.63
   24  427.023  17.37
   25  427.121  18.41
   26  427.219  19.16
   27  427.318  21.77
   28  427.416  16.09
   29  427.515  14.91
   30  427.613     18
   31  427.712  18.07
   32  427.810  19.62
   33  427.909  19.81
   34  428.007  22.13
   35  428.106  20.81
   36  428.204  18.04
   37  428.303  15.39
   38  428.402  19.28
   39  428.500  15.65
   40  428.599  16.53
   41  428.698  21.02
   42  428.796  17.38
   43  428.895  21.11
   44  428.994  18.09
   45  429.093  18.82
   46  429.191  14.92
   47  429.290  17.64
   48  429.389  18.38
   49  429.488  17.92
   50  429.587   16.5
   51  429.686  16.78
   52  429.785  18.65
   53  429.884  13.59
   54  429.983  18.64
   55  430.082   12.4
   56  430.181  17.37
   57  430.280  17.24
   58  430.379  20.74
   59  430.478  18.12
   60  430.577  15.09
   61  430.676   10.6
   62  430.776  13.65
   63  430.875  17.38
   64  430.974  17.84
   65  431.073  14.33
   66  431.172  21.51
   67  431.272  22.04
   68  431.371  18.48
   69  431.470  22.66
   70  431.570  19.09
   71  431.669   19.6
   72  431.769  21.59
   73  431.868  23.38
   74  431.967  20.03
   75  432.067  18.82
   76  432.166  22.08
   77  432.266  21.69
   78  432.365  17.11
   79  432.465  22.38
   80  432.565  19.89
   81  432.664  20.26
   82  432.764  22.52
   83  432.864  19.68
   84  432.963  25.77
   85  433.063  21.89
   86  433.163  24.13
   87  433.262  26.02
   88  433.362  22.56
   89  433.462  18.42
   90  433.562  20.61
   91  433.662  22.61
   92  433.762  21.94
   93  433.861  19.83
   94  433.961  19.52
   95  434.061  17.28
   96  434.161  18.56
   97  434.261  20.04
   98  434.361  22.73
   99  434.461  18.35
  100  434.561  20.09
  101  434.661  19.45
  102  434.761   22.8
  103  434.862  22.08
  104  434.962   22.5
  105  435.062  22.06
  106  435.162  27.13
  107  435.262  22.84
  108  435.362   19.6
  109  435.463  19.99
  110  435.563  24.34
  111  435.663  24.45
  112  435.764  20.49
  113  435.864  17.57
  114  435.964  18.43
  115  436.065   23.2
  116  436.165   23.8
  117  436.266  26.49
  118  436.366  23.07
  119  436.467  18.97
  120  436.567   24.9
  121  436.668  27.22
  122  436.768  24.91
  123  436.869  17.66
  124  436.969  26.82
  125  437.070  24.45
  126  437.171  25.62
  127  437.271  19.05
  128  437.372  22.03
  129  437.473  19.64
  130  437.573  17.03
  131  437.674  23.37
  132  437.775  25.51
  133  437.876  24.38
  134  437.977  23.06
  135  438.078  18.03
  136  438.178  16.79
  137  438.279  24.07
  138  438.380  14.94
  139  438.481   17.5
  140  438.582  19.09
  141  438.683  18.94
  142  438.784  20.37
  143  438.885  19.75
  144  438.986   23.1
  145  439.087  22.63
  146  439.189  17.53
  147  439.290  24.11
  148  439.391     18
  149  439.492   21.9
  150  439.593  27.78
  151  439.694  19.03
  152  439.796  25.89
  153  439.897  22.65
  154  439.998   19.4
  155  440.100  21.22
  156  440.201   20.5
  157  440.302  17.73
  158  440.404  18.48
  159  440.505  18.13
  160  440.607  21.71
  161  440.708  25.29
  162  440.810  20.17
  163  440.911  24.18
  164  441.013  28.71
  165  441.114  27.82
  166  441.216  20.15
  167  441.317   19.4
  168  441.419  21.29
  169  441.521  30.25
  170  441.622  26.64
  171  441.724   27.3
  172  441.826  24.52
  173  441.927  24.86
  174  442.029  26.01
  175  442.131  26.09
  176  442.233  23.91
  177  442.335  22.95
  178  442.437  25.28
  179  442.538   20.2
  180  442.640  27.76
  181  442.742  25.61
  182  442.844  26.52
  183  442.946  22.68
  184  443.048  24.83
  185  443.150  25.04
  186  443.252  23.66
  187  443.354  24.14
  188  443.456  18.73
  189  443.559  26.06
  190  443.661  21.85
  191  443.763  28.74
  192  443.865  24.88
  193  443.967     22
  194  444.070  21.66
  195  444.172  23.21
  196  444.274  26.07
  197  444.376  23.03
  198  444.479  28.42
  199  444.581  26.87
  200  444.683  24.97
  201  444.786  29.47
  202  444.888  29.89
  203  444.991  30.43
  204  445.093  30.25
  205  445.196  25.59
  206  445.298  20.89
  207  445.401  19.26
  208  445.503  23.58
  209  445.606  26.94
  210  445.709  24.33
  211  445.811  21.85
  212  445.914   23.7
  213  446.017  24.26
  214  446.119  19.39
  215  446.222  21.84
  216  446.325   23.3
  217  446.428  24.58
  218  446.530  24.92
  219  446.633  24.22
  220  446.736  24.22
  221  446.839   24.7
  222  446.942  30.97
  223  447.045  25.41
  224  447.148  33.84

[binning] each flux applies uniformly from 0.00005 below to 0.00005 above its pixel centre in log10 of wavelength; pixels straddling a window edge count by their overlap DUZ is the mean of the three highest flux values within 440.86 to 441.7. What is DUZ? 28.9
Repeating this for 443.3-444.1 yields 26.6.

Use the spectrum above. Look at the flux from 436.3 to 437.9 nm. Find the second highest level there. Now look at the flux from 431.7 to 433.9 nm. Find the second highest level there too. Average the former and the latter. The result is 26.3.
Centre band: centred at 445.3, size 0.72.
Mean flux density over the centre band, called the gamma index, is 25.3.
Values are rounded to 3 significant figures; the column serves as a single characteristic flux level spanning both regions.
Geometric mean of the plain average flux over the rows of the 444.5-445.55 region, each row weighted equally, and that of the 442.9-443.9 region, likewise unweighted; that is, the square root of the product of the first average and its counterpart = 25.1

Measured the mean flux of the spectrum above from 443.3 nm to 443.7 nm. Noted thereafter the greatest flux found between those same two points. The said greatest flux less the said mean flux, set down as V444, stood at 3.4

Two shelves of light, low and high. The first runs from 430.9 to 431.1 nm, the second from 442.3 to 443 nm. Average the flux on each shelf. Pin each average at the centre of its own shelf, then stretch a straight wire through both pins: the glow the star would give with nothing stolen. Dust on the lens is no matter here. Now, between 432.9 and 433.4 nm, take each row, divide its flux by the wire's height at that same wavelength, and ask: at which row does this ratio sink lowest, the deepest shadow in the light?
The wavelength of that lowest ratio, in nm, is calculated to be 433.063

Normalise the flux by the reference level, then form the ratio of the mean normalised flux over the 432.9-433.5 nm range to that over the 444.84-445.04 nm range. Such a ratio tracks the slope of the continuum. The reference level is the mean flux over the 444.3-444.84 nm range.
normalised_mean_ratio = 0.77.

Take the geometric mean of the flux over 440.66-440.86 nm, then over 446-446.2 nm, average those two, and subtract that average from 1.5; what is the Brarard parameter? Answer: -20.6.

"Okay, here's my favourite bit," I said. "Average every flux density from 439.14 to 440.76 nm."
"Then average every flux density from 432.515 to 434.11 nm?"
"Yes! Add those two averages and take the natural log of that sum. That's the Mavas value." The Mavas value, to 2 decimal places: 3.75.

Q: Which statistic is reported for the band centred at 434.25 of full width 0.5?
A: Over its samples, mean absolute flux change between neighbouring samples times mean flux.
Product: 48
